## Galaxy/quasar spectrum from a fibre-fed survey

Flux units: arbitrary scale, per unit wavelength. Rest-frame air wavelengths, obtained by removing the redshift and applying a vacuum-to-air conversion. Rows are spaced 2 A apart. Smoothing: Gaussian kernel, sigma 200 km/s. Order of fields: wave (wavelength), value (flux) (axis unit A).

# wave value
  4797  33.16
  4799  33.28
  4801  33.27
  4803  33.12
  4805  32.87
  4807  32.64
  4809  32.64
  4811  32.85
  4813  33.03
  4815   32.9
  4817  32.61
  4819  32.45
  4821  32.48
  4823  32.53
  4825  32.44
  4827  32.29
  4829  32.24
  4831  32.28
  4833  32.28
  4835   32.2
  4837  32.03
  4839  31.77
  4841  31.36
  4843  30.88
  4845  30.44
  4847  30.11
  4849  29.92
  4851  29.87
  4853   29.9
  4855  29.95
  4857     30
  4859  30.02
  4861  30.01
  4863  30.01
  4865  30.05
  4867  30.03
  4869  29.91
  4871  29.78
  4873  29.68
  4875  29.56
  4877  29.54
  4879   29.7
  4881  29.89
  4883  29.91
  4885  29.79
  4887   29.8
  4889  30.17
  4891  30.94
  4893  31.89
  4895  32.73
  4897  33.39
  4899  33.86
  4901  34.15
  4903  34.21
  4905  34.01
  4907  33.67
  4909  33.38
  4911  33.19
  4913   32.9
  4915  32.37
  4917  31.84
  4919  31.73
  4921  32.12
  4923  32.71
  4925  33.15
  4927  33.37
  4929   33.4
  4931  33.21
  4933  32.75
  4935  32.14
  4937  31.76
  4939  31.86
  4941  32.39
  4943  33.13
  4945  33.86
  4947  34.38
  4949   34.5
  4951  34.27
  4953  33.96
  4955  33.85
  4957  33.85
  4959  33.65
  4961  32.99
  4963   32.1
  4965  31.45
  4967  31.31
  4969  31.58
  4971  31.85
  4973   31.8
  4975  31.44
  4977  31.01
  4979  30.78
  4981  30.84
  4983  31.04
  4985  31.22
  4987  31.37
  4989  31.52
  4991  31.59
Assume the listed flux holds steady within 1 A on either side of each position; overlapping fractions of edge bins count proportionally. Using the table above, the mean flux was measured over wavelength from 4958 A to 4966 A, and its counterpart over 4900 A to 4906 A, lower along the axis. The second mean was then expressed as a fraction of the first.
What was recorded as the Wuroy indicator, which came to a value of 1.05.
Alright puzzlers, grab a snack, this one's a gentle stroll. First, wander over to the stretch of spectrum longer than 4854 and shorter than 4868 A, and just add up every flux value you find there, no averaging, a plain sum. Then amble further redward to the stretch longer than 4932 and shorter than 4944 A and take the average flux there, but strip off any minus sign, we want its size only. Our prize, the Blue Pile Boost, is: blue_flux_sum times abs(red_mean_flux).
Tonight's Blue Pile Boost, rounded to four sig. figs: 6793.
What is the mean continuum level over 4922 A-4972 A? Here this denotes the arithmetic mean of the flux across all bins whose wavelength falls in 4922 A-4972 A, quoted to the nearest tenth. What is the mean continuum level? 32.9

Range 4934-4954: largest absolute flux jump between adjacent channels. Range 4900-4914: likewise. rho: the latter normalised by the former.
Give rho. 0.5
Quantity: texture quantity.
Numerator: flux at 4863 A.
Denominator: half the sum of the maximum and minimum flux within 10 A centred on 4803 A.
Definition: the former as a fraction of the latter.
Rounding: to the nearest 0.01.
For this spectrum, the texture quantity 0.91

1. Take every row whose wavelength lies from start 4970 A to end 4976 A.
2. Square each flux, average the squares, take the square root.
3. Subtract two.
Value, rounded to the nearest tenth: 29.7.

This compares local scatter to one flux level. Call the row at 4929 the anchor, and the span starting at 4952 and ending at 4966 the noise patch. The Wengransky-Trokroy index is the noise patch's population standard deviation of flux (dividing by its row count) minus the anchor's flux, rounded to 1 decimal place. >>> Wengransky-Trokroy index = -32.5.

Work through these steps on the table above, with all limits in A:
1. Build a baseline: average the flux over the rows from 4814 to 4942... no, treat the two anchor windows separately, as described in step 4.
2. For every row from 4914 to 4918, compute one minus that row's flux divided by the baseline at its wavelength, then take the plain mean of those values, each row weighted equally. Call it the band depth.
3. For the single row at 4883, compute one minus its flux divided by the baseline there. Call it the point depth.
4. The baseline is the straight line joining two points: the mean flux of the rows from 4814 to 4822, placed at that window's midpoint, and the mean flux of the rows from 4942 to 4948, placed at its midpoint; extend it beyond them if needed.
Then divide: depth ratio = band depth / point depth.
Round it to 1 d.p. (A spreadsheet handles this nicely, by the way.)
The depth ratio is 0.4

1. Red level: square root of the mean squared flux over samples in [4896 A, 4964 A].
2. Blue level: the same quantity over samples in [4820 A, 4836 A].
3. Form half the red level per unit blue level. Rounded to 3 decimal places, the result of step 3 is 0.513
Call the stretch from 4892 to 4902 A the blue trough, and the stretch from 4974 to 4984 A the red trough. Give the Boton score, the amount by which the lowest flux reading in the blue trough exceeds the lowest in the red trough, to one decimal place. 1.1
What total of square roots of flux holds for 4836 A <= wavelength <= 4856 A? 55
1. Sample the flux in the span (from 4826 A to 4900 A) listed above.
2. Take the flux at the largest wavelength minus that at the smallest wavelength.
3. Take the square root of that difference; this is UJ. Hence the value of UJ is 1.25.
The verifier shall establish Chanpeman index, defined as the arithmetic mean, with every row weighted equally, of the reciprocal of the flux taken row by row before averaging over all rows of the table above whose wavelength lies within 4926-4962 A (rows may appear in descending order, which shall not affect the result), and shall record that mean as 0.0301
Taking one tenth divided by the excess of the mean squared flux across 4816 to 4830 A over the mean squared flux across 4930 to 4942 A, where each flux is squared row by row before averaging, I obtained 0.0196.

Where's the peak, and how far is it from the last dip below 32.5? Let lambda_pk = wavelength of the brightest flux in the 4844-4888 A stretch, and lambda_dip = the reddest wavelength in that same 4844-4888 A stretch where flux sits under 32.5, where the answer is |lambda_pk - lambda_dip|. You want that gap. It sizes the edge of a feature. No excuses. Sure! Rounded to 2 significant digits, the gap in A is 42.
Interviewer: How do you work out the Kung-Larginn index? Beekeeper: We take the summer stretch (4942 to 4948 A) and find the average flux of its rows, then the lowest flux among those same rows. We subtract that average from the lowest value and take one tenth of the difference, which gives -0.07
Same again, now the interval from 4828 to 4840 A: -0.04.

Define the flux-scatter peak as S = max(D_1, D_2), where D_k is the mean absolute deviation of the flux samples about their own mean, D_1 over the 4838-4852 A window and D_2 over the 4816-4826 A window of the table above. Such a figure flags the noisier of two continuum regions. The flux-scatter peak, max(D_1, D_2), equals 0.61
